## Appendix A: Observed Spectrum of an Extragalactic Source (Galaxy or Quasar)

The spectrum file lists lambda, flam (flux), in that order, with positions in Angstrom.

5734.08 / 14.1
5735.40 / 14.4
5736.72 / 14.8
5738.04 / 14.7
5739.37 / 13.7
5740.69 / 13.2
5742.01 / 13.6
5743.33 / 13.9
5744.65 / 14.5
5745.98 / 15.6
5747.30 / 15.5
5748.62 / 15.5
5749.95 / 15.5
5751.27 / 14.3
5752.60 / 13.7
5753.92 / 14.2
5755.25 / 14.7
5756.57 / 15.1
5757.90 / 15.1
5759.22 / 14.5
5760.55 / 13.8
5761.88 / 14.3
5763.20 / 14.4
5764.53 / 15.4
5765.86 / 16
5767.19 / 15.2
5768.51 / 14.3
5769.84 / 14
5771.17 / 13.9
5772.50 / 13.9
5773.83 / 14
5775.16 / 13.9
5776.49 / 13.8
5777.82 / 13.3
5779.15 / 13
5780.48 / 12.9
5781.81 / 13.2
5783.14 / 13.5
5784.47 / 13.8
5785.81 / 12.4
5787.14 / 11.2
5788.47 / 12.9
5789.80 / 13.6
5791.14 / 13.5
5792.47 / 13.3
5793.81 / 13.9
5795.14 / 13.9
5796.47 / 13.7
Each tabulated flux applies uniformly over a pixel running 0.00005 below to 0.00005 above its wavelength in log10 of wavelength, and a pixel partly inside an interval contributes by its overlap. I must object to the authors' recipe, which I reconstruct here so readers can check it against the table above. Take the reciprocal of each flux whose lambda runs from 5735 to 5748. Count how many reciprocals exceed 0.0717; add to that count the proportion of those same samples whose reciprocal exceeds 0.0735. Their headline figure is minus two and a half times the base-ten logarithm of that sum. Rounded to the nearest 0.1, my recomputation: -1.6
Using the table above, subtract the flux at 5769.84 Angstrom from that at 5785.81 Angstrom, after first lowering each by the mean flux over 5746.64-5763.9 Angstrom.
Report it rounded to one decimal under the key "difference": -1.6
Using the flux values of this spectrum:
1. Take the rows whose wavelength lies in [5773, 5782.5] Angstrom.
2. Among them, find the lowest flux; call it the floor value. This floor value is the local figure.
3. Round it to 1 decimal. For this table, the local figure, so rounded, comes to 12.9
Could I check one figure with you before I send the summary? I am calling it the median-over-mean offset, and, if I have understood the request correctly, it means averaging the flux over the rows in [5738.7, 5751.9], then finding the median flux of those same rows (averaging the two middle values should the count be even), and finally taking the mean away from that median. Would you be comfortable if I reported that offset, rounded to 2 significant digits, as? -0.13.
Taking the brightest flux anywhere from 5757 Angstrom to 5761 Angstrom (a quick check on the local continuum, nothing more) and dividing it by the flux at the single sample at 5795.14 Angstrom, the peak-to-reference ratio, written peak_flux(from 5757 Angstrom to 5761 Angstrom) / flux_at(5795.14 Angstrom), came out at 1.09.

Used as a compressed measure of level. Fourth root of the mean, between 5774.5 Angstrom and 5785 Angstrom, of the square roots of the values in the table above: 1.38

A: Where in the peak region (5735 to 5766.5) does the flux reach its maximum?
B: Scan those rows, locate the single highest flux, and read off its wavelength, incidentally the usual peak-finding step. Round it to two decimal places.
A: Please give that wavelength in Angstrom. 5765.86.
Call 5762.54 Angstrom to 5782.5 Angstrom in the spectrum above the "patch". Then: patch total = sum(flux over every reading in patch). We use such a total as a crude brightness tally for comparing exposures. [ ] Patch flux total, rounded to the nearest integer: 211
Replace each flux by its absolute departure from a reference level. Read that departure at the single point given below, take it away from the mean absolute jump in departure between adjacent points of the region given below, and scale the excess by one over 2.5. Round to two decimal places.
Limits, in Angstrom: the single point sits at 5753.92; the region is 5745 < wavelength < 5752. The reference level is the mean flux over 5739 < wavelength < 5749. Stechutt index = 0.01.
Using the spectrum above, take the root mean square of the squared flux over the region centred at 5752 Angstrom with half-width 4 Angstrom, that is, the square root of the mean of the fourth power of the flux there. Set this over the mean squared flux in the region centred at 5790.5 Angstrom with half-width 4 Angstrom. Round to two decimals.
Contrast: 1.26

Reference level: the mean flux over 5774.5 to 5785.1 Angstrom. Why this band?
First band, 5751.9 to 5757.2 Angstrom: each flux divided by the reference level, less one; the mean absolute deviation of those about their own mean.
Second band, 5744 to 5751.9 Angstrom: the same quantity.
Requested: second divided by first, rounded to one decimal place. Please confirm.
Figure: 1.1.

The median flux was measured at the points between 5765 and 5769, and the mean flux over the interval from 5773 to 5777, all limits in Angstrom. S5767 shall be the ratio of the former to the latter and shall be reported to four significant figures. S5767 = 1.094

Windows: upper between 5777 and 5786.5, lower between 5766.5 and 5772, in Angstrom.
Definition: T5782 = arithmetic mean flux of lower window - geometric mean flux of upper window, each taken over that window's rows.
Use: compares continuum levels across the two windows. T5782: 1.20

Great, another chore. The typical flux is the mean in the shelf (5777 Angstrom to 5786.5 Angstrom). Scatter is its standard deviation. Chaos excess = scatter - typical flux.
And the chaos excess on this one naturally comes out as -12.7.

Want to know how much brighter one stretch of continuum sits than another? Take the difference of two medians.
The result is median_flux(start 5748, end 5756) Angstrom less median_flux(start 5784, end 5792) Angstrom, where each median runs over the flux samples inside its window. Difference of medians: 1.3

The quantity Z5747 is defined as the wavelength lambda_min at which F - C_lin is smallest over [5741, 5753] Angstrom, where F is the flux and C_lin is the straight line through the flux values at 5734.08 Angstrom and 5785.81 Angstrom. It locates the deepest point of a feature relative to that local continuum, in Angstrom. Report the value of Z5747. 5742.01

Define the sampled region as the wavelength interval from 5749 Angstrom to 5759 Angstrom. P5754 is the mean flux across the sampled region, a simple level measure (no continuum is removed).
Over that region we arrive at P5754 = 14.7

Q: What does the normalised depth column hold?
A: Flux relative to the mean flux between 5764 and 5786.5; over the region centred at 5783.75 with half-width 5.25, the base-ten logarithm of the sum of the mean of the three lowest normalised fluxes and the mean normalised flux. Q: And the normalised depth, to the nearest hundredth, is 0.26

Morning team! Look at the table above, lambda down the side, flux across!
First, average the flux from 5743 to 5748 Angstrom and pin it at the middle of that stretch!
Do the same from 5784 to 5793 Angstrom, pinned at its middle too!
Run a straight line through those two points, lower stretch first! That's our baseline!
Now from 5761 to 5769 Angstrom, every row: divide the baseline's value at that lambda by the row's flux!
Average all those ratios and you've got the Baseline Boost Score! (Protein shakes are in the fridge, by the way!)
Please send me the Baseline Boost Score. 0.94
